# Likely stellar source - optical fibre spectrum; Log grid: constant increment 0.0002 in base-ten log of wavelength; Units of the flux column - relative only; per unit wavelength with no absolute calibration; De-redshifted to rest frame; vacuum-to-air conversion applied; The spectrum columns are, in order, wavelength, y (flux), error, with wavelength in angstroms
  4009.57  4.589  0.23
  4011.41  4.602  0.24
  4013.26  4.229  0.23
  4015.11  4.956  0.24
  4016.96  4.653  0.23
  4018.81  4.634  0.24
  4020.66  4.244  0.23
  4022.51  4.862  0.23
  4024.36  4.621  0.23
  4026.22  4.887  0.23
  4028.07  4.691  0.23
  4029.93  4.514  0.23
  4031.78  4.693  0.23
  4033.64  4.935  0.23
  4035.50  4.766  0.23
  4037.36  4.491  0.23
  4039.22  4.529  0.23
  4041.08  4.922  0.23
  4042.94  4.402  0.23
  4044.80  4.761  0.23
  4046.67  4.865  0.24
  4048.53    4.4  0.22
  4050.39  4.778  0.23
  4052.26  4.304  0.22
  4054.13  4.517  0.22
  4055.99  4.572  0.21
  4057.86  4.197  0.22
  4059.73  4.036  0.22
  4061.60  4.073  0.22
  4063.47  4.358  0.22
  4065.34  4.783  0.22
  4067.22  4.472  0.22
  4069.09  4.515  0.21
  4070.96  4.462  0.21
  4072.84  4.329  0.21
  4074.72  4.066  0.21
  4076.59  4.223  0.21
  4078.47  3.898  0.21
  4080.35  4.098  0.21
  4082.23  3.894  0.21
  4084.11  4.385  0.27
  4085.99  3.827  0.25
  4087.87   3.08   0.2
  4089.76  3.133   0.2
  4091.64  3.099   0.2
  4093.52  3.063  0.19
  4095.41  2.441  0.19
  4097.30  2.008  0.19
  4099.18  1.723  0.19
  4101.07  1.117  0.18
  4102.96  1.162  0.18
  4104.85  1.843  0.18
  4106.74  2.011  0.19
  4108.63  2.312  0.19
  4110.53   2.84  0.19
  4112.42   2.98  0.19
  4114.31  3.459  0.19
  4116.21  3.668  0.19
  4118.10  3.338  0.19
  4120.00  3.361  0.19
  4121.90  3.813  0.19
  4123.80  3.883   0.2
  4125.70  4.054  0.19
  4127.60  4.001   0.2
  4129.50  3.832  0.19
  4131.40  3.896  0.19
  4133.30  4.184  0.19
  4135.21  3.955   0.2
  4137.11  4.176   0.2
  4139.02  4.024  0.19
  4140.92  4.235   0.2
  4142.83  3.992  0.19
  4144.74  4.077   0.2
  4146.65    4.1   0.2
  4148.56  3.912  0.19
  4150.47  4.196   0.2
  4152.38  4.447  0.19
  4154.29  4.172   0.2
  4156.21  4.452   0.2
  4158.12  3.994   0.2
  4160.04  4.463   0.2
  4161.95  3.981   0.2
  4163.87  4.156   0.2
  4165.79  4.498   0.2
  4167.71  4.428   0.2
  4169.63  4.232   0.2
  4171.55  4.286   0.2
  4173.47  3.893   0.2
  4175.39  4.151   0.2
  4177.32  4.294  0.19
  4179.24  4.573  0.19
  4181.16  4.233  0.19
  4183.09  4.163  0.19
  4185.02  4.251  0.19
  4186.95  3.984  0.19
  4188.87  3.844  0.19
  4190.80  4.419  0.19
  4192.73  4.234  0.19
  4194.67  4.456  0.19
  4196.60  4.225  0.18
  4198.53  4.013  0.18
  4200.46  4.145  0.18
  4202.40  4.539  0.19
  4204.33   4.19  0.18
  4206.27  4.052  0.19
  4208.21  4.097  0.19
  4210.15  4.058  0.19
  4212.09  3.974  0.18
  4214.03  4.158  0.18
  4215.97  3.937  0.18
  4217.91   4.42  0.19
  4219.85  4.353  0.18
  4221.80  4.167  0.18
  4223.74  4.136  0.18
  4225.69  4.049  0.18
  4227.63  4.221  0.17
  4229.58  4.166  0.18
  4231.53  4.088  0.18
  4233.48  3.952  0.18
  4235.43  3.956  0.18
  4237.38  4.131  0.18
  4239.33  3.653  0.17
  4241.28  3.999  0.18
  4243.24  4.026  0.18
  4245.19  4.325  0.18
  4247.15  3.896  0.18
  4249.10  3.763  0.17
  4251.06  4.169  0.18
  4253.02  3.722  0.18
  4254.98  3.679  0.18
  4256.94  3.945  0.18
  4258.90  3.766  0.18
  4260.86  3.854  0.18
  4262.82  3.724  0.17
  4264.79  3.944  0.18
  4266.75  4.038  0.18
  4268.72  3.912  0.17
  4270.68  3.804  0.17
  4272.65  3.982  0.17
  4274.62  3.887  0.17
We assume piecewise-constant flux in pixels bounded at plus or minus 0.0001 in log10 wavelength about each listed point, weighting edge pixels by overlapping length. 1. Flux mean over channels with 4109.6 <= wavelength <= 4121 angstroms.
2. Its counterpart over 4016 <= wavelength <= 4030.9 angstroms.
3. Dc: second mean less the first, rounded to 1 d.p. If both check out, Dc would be 1.4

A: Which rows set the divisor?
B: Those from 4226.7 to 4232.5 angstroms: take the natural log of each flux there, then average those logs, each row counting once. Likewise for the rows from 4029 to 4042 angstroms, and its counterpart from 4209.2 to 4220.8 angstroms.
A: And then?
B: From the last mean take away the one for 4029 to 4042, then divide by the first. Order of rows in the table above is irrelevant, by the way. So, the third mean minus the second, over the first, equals -0.09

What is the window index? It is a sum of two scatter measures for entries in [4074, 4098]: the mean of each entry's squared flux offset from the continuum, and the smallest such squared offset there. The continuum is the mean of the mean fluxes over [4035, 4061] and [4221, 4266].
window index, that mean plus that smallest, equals 1.1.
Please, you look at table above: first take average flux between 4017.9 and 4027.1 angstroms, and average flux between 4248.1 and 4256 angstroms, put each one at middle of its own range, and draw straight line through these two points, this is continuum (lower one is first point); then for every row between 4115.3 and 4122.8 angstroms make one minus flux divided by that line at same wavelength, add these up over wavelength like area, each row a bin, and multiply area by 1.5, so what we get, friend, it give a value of 2.0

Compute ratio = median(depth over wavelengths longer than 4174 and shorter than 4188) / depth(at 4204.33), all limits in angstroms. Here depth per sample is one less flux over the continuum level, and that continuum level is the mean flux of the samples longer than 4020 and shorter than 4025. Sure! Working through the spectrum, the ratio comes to 0.89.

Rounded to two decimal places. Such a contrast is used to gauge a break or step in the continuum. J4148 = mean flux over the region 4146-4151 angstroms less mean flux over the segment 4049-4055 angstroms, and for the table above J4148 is -0.46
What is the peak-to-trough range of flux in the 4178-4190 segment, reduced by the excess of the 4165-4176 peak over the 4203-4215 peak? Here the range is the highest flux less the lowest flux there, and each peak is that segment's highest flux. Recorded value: 0.42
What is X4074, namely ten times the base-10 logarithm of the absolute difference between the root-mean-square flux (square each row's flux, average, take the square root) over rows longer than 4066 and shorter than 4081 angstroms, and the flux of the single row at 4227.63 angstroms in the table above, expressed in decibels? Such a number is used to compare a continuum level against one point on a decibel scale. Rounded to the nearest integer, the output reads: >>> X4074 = -14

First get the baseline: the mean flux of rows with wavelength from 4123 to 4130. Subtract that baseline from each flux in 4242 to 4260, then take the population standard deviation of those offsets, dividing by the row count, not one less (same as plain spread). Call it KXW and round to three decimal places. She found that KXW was 0.207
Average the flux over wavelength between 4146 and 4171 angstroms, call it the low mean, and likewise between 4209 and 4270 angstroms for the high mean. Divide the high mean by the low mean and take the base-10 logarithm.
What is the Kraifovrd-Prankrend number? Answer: -0.024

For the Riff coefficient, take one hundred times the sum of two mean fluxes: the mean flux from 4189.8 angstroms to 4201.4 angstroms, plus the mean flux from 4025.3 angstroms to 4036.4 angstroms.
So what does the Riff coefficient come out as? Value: 900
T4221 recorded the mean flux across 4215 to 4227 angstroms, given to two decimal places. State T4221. 4.18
